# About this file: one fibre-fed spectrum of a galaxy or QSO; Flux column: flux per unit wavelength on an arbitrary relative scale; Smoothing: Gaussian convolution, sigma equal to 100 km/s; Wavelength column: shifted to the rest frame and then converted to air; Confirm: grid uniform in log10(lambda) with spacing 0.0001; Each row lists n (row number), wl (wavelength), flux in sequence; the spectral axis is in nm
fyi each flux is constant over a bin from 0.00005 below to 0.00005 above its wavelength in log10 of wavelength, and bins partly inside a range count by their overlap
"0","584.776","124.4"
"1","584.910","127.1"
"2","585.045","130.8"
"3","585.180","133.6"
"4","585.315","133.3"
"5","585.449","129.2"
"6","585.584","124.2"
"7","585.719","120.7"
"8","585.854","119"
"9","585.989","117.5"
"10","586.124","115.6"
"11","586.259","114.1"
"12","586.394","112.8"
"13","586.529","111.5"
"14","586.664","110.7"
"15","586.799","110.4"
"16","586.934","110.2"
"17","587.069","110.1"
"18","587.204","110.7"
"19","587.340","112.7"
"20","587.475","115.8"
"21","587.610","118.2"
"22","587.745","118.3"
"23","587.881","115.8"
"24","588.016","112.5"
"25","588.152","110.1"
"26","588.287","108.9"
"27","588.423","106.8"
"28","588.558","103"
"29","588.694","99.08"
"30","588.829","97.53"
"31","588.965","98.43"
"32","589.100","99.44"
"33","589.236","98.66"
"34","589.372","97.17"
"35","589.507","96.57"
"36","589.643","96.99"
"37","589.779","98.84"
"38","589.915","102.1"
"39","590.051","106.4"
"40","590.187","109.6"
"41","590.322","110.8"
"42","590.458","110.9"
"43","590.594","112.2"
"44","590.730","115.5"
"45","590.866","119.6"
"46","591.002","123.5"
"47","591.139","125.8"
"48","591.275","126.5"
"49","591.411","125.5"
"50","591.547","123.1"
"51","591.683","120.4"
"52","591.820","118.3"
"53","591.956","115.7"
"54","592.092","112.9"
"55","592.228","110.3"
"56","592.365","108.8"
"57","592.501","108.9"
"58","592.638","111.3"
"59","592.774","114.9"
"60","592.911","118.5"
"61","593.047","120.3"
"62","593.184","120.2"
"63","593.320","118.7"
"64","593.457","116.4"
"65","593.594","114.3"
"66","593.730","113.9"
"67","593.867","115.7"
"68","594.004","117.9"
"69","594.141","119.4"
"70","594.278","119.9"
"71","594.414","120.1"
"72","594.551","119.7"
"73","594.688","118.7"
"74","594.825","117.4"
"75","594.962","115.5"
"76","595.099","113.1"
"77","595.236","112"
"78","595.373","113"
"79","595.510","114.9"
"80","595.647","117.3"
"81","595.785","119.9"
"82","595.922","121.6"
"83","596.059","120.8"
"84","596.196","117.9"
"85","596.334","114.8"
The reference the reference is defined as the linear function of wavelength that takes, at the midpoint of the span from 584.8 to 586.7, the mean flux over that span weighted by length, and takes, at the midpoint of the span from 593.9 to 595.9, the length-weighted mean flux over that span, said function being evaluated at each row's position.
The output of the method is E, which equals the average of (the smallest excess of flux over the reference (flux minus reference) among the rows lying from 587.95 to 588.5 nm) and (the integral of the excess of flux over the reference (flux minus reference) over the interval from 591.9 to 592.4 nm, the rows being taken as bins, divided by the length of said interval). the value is -10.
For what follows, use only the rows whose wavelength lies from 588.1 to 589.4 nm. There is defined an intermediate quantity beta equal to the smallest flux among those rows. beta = 97.17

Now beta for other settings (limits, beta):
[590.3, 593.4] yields 108.8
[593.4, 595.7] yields 112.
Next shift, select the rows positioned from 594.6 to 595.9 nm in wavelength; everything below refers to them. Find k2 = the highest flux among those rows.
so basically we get 119.9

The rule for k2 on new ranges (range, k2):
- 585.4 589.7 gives 129.2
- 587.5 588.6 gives 118.3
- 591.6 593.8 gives 120.4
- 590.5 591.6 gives 126.5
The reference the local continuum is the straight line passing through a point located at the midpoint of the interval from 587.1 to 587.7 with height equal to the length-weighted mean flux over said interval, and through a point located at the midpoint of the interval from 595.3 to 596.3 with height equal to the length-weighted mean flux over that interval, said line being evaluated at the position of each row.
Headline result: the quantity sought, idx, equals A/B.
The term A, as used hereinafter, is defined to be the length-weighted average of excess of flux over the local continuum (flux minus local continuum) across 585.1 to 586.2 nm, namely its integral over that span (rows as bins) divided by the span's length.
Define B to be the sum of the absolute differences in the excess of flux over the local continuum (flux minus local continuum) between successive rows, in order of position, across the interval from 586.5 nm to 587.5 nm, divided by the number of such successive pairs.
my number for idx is 10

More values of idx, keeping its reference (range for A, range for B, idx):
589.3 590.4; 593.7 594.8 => -12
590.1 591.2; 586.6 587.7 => 0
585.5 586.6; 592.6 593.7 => 2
